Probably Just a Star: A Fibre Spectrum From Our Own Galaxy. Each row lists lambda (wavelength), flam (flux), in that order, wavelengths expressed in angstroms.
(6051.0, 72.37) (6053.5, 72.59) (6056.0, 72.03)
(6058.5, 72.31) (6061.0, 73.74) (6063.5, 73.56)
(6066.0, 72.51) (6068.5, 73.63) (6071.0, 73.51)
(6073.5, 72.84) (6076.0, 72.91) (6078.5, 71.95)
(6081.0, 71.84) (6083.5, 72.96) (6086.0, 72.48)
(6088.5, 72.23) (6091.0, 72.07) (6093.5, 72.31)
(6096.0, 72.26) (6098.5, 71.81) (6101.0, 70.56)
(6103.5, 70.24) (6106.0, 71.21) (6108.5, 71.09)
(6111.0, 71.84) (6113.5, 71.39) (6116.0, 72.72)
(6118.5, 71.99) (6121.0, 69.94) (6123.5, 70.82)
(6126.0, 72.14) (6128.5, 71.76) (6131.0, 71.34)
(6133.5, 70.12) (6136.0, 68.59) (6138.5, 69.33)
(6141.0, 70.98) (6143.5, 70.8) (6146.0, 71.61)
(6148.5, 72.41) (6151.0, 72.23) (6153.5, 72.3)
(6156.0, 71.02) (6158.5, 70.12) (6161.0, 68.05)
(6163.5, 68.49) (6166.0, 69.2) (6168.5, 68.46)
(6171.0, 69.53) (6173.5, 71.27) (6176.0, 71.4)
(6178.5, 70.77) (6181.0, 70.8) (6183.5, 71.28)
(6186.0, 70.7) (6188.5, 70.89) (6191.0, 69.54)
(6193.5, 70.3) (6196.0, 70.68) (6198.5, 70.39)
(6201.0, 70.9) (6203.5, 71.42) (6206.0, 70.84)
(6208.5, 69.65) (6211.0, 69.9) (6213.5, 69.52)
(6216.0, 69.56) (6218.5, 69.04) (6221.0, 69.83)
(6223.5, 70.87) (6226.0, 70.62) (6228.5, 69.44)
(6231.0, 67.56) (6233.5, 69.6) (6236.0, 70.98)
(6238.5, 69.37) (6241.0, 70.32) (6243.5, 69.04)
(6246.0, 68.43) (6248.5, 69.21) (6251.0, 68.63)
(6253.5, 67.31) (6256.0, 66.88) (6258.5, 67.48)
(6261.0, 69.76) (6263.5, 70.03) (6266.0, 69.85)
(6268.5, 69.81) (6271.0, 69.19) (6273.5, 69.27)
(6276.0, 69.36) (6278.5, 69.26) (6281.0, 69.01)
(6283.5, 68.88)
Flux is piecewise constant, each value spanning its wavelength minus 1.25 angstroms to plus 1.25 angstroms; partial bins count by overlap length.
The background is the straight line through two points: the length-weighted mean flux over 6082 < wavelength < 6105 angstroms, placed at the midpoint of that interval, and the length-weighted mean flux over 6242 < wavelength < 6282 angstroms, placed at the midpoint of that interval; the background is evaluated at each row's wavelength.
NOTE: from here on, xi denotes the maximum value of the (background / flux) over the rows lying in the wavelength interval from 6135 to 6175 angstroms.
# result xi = 1.04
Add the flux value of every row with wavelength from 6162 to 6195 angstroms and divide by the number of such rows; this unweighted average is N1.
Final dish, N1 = 70.2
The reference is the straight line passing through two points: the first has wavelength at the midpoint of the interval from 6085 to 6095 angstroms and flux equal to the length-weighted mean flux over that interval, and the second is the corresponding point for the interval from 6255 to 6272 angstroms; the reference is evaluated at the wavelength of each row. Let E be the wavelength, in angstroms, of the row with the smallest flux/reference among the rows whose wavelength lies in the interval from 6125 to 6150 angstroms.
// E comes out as 6136.0 angstroms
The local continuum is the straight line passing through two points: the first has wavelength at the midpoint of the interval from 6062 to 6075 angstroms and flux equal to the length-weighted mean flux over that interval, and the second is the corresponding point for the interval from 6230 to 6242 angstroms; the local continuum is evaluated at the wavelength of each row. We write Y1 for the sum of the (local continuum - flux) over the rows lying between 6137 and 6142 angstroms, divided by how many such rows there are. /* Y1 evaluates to 1.5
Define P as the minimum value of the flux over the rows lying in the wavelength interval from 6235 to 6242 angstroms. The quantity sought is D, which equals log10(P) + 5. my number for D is 6.84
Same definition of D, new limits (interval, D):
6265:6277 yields 6.84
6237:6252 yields 6.84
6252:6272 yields 6.83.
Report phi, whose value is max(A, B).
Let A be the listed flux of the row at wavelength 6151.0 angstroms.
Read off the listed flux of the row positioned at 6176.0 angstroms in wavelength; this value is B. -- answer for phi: 72.2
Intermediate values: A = 72.23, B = 71.4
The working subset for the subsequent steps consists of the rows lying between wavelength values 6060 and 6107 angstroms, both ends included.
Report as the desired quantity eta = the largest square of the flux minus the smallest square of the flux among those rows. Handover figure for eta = 504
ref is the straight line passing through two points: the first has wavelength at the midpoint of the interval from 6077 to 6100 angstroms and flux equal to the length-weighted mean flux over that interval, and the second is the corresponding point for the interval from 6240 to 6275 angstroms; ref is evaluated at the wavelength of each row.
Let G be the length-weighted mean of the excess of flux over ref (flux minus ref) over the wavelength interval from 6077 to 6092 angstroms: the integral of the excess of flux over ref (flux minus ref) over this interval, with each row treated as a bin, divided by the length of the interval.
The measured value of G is 0.0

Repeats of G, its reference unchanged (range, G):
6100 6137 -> -0.6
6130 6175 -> -0.6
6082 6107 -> -0.3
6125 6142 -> -0.8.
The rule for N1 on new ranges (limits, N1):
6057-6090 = 72.8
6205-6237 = 69.8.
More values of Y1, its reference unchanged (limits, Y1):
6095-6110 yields 1.3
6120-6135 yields 0.9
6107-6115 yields 0.9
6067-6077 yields -0.1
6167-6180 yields 0.7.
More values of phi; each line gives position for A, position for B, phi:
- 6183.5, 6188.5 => 71.3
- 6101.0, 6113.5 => 71.4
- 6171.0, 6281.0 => 69.5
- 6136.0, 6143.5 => 70.8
